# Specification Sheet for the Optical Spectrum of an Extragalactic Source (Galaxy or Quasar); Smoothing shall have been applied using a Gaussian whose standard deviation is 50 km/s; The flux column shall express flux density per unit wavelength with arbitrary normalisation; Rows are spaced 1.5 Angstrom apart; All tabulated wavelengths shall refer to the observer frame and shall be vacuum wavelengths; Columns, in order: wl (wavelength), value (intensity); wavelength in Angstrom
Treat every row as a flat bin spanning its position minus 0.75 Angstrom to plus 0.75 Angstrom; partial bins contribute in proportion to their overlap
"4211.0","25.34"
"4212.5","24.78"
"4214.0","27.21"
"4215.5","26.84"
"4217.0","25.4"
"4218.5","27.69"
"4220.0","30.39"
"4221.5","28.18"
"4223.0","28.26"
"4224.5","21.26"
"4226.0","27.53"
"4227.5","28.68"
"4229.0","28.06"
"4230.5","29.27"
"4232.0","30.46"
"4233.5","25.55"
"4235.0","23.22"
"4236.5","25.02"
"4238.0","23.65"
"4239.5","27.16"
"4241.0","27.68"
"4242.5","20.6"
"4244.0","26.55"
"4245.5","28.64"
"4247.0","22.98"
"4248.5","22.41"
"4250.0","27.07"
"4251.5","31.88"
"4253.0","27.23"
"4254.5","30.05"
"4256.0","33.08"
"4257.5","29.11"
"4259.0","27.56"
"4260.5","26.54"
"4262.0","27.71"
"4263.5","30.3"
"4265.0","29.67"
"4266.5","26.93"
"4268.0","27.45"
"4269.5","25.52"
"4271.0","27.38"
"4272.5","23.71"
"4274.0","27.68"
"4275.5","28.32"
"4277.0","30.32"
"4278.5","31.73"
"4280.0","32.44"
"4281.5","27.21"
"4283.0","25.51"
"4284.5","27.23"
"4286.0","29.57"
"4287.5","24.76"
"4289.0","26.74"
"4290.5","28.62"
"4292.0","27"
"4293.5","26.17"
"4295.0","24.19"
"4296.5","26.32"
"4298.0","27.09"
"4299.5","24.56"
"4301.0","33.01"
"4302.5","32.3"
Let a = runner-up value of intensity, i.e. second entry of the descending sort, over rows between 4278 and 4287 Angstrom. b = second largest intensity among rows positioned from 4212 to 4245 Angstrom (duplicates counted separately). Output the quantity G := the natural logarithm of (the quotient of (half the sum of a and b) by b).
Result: 0.022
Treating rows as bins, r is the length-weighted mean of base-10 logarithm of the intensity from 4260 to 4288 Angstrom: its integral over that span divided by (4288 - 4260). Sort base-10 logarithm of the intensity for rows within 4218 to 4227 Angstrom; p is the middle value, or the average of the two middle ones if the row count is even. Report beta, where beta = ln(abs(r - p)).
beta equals -6.6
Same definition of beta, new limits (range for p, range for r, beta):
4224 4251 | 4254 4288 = -3.8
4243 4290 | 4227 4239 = -4.3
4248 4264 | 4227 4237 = -4.6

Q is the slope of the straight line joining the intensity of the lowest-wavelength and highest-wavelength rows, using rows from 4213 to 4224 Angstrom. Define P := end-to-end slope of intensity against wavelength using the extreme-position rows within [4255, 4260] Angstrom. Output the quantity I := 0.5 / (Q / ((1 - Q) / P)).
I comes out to -2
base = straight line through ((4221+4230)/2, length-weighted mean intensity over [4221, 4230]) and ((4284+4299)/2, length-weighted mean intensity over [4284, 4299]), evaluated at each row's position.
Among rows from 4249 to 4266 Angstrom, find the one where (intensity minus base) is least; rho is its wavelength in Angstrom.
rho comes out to 4260.5 Angstrom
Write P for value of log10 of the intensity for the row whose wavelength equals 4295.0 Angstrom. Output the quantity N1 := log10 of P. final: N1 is 0.14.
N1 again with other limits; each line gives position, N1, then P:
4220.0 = 0.17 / 1.48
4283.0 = 0.15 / 1.41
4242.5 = 0.12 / 1.31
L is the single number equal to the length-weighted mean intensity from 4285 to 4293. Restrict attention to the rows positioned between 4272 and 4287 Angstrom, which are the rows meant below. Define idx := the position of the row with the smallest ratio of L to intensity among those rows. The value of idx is 4280.0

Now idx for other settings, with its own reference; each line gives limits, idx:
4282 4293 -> 4286.0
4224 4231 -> 4230.5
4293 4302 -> 4301.0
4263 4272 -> 4263.5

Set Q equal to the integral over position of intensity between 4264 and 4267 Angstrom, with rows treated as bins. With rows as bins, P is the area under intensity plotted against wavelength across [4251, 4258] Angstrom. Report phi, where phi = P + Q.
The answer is 298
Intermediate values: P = 212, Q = 86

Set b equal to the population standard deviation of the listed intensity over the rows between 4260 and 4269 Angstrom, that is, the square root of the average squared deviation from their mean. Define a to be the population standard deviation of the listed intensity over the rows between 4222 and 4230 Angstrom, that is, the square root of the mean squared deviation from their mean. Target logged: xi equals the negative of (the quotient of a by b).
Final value -1.99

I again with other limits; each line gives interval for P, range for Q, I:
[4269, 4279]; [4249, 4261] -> -15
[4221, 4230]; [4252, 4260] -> -537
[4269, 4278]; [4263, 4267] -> -1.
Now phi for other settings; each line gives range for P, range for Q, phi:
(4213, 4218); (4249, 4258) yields 398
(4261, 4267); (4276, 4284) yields 407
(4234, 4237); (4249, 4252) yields 159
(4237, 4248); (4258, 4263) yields 415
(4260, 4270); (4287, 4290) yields 356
